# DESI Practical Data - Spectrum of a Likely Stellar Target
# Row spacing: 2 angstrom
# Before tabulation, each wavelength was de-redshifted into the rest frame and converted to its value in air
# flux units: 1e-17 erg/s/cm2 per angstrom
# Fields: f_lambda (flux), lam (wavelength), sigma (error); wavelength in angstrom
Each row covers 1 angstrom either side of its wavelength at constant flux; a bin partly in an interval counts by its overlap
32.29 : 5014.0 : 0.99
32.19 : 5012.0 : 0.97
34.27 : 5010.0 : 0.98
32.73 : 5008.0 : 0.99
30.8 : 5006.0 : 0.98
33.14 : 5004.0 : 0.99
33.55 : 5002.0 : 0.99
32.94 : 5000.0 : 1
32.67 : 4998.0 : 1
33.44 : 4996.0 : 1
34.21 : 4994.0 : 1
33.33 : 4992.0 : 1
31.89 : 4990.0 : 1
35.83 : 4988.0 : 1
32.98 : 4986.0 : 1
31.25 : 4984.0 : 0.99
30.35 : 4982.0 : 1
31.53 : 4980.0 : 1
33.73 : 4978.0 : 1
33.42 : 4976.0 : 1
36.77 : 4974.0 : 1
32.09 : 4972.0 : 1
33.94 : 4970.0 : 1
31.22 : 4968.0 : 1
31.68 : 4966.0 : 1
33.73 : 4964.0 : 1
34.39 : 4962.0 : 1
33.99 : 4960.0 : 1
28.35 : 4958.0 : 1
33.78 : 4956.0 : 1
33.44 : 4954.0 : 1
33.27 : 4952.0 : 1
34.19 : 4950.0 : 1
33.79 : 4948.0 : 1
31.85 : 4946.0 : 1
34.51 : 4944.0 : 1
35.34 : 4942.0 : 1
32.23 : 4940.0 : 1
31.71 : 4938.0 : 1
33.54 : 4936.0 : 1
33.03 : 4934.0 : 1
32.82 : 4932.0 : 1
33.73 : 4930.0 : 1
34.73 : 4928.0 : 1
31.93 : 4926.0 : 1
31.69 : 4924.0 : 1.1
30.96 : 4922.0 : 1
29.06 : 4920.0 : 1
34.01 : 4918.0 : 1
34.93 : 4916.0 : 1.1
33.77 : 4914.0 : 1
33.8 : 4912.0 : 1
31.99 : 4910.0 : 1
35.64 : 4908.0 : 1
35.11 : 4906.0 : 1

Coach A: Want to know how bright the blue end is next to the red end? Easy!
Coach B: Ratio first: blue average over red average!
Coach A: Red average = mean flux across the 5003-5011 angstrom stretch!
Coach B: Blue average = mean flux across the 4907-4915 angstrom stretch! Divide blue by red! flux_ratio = 1.03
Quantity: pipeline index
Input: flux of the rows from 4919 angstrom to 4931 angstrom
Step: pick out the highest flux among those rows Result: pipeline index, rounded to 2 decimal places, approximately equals 34.73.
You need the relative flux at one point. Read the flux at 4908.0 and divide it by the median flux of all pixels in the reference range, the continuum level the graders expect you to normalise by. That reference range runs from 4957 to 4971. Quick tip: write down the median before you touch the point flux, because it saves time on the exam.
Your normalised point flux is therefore 1.057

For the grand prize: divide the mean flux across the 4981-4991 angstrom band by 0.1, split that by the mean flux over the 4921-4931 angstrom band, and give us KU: 10.0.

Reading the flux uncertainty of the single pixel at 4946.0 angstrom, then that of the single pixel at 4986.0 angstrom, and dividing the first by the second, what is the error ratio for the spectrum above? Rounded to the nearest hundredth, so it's 1.00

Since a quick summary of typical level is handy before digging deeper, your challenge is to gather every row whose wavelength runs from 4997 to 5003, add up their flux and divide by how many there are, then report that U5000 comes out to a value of 33.1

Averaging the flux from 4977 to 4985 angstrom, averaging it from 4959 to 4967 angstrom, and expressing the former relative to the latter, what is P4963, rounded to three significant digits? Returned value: 0.948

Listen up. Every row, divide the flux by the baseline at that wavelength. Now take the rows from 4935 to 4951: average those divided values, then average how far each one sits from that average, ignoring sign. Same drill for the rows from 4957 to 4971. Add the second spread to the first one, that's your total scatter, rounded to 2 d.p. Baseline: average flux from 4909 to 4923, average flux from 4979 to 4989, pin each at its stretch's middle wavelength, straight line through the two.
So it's 0.09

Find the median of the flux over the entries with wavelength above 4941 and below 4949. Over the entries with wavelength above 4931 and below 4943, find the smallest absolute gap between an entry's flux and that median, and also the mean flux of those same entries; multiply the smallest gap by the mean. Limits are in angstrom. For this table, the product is 20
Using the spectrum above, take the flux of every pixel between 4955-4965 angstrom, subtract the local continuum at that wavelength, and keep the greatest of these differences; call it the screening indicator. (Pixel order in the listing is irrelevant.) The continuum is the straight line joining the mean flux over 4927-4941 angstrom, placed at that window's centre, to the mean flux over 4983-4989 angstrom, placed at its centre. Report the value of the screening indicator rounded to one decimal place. 1.1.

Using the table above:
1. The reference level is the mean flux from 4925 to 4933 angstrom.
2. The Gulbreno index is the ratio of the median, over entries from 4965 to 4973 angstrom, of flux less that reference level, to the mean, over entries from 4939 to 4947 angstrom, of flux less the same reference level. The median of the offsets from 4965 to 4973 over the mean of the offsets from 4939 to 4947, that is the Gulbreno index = -7.9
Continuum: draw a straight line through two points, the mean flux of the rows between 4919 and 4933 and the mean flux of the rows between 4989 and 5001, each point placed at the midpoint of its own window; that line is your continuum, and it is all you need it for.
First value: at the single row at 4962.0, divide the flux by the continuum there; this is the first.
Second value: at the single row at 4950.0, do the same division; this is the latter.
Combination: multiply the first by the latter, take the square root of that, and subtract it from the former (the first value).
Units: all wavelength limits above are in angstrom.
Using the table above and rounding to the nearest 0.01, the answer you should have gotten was 0.00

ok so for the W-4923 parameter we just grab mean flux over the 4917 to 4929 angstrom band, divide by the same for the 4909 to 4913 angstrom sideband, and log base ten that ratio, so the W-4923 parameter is -0.011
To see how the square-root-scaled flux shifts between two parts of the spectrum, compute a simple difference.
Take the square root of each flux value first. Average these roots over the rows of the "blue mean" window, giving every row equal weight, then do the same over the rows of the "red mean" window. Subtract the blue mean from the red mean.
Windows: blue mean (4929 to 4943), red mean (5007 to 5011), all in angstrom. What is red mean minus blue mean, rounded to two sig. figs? 0.026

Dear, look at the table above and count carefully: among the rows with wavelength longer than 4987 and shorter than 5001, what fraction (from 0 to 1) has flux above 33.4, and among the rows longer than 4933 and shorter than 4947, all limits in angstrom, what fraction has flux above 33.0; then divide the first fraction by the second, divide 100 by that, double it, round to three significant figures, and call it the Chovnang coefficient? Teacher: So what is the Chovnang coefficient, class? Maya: 267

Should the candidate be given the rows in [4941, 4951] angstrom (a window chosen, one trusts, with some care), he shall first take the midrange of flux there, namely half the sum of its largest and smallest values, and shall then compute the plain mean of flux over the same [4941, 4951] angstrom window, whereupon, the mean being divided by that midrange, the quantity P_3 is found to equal 1.01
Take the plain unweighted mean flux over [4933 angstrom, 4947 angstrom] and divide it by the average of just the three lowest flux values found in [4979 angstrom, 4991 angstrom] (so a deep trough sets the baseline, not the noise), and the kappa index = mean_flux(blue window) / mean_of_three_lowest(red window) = 1.07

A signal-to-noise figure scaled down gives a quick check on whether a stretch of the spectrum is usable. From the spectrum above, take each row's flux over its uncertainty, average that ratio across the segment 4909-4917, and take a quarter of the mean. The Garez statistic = 8.21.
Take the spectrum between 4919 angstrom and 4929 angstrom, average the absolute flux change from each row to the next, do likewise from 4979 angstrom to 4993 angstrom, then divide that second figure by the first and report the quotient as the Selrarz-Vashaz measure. 1.4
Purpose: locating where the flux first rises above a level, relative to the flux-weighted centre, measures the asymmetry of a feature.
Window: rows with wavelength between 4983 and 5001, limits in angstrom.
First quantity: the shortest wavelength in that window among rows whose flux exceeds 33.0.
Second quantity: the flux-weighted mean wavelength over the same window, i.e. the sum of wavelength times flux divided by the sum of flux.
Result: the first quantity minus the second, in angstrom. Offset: -4.0 angstrom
